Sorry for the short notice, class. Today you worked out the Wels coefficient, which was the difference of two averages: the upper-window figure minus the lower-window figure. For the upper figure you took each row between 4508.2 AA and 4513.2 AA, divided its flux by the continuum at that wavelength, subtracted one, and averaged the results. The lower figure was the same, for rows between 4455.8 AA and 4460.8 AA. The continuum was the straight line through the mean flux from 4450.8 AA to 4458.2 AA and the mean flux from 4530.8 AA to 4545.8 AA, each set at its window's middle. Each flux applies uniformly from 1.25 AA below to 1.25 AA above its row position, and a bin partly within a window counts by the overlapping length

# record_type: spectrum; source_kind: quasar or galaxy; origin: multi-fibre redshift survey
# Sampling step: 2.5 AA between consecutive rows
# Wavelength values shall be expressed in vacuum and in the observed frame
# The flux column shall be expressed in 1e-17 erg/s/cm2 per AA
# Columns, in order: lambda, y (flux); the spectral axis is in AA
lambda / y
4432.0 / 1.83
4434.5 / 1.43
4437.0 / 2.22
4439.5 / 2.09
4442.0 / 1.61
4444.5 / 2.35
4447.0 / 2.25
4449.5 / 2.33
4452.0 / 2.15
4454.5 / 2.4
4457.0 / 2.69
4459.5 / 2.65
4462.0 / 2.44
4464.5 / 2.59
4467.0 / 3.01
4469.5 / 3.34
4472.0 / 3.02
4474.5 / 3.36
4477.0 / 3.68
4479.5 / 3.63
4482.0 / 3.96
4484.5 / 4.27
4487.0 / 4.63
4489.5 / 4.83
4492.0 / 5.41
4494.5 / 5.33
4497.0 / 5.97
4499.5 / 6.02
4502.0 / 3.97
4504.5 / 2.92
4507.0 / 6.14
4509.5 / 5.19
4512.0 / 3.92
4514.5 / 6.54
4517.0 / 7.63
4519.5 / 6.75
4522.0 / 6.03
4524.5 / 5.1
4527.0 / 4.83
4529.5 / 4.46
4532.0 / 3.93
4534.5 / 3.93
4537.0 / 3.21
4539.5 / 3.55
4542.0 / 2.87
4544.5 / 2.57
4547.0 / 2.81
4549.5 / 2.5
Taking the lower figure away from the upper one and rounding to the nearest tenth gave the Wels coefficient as 0.4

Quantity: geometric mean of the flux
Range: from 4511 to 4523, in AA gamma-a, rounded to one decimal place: 6.0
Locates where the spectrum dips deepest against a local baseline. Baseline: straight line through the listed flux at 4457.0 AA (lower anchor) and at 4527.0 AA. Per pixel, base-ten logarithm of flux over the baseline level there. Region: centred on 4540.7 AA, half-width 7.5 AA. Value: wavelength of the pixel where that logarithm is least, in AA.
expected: 4544.5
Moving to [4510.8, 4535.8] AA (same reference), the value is 4534.5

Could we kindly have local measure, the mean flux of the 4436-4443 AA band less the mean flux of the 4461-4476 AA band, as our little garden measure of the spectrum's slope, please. -1.0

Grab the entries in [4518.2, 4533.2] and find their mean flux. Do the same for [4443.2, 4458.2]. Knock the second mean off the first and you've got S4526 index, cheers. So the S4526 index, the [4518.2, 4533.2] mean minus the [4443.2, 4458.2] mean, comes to 2.8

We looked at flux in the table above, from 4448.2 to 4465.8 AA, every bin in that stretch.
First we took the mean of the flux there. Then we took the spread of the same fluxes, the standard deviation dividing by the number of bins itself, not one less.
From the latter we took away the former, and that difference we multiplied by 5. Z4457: -11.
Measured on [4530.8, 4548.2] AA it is -14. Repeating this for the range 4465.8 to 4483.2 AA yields -16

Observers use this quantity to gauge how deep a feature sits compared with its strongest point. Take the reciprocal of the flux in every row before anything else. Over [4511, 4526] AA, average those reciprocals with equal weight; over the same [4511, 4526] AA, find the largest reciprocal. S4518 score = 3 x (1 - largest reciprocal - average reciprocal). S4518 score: 1.7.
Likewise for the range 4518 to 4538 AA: 1.4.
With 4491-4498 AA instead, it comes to 1.9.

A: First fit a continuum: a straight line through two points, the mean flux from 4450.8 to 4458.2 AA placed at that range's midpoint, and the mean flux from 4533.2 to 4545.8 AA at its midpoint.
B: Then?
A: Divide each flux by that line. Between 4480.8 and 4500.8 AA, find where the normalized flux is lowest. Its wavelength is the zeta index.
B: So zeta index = 4482.0 AA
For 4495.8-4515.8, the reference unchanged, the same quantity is 4504.5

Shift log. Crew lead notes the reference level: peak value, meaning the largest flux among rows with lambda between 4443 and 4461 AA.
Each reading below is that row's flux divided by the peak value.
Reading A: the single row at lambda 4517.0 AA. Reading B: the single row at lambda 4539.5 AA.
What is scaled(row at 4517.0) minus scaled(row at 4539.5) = 1.5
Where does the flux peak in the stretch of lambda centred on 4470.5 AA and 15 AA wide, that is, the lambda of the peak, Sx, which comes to 4477.0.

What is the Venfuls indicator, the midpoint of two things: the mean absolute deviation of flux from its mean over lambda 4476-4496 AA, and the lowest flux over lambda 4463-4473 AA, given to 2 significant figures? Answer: 1.6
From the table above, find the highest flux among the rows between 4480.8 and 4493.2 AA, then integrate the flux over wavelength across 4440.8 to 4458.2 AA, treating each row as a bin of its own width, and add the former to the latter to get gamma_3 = 45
